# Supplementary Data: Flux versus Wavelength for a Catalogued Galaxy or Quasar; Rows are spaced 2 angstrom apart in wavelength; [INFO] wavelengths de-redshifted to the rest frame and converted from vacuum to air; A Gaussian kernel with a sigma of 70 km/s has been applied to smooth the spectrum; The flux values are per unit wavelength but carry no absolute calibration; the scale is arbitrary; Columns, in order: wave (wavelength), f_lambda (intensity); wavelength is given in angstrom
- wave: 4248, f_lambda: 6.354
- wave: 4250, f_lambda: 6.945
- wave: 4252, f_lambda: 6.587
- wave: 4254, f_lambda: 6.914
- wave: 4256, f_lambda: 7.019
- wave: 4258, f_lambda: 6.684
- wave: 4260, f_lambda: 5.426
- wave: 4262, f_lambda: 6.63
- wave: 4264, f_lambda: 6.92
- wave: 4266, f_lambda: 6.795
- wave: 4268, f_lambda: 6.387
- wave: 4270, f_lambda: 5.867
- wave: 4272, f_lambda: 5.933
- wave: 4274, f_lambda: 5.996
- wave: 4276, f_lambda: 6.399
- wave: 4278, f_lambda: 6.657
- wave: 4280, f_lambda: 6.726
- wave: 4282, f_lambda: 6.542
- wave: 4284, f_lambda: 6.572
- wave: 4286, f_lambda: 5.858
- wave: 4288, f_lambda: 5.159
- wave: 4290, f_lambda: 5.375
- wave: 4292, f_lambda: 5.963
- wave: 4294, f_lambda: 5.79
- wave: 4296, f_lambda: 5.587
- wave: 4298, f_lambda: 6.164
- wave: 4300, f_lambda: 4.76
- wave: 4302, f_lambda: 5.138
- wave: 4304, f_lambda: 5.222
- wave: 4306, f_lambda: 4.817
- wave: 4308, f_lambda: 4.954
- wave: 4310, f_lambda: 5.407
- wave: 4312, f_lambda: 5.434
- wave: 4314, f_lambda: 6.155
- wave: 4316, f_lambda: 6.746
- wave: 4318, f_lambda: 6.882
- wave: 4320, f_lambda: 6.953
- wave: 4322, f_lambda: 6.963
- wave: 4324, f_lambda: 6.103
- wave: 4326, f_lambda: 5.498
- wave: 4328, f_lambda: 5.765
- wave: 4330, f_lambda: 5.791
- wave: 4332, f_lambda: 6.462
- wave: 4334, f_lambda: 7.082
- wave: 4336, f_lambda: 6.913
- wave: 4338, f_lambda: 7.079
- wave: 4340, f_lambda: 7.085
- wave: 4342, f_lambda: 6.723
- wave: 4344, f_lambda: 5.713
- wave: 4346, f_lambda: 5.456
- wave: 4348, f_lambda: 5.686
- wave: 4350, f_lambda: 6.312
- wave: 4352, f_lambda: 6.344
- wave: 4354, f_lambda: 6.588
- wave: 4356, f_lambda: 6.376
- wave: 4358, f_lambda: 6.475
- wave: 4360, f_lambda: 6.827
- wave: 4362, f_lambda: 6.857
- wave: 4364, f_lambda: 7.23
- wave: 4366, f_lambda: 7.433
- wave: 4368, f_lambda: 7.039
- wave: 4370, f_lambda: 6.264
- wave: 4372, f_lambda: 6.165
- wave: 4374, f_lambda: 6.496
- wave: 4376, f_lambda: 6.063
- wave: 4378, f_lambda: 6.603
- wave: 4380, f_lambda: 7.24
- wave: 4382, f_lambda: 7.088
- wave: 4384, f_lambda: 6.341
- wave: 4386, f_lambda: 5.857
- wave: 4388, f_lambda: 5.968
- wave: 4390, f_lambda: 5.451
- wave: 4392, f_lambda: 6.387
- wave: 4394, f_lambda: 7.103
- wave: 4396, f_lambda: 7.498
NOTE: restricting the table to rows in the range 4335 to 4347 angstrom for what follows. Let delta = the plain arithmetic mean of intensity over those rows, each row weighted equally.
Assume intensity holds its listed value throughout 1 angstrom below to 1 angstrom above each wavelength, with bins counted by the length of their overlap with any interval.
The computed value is 6.49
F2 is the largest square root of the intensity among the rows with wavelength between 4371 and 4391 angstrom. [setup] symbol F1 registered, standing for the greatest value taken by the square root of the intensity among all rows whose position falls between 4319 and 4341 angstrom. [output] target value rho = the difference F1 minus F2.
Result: -0.029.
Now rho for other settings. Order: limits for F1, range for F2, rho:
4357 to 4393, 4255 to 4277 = 0.077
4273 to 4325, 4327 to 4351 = -0.023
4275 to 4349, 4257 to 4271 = 0.031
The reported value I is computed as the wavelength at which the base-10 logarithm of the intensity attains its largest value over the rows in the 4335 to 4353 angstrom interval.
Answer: 4340 angstrom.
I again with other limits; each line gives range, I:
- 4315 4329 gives 4322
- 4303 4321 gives 4320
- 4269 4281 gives 4280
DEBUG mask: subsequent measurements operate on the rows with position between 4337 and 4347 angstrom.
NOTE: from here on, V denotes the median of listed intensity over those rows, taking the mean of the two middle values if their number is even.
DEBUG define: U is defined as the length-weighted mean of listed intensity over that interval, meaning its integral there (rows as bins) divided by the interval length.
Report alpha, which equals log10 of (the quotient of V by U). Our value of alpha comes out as 0.021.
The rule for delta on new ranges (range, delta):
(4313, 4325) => 6.63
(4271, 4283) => 6.38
